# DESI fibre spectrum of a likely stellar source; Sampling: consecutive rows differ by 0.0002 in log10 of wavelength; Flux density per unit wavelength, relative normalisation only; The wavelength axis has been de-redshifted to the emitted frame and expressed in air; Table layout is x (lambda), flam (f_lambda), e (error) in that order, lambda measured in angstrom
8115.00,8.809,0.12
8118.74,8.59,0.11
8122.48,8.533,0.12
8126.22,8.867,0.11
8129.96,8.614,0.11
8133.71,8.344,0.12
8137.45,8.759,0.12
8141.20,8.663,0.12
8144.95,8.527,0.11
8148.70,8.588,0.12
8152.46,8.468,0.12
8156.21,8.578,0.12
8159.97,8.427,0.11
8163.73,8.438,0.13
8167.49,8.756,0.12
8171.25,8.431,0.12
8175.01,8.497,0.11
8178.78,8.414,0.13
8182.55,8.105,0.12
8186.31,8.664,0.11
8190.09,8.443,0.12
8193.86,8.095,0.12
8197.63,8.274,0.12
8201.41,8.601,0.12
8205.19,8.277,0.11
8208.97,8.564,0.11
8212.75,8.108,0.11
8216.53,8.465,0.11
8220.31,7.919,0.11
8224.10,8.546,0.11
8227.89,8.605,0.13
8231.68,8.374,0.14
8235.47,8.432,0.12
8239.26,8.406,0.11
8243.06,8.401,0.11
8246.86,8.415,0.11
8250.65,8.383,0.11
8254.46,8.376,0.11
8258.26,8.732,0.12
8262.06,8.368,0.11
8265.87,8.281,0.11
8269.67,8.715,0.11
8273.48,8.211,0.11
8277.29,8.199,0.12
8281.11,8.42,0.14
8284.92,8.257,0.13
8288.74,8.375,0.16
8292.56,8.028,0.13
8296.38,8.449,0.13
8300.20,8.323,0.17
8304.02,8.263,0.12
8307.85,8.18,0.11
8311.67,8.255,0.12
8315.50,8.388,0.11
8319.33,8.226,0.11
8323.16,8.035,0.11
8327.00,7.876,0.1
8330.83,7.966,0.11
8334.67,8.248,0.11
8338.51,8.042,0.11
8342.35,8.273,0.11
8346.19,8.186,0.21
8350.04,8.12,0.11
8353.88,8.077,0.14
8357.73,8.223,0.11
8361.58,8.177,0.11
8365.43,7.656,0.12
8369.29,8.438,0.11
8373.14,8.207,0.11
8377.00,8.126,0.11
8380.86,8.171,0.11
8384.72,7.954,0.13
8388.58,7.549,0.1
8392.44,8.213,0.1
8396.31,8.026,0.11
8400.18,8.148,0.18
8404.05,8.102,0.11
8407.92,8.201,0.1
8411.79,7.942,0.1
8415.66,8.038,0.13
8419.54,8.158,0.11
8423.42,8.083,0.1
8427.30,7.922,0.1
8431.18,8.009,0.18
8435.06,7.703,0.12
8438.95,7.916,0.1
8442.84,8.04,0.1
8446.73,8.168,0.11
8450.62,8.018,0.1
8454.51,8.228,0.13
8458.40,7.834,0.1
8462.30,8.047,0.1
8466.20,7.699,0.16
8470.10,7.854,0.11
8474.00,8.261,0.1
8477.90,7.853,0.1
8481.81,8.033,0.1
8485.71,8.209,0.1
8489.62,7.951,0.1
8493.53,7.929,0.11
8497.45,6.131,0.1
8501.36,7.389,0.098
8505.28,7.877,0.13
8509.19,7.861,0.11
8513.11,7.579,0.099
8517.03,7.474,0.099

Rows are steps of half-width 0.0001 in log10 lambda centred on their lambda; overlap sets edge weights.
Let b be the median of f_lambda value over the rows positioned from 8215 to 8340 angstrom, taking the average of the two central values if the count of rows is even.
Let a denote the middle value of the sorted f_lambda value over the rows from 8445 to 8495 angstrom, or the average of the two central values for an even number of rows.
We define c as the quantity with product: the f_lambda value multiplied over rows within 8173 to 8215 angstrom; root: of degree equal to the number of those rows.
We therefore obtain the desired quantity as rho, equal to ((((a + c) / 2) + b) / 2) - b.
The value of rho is -0.09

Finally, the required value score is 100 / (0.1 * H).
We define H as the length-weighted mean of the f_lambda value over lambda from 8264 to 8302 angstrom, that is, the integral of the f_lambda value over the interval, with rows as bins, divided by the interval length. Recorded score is 120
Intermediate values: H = 8.3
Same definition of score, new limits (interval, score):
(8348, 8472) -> 124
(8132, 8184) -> 118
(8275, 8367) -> 122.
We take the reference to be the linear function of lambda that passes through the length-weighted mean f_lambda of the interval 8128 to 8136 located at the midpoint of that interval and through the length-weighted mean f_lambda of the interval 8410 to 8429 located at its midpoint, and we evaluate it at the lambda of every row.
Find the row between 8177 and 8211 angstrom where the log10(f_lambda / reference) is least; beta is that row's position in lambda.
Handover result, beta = 8182.55 angstrom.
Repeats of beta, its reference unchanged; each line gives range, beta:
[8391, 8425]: 8411.79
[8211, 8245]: 8220.31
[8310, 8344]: 8327.00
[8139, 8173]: 8159.97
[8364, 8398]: 8388.58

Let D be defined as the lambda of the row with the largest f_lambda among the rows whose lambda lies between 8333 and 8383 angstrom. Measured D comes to 8369.29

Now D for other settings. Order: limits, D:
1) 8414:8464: 8454.51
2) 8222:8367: 8258.26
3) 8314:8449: 8369.29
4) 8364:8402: 8369.29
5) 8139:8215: 8167.49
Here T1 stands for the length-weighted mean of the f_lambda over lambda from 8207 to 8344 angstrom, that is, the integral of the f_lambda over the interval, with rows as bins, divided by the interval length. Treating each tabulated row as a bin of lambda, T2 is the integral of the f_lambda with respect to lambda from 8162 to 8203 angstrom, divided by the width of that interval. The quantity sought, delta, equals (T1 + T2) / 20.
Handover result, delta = 0.837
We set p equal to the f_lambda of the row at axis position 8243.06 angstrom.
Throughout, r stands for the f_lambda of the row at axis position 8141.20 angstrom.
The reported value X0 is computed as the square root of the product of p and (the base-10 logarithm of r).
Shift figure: 2.807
